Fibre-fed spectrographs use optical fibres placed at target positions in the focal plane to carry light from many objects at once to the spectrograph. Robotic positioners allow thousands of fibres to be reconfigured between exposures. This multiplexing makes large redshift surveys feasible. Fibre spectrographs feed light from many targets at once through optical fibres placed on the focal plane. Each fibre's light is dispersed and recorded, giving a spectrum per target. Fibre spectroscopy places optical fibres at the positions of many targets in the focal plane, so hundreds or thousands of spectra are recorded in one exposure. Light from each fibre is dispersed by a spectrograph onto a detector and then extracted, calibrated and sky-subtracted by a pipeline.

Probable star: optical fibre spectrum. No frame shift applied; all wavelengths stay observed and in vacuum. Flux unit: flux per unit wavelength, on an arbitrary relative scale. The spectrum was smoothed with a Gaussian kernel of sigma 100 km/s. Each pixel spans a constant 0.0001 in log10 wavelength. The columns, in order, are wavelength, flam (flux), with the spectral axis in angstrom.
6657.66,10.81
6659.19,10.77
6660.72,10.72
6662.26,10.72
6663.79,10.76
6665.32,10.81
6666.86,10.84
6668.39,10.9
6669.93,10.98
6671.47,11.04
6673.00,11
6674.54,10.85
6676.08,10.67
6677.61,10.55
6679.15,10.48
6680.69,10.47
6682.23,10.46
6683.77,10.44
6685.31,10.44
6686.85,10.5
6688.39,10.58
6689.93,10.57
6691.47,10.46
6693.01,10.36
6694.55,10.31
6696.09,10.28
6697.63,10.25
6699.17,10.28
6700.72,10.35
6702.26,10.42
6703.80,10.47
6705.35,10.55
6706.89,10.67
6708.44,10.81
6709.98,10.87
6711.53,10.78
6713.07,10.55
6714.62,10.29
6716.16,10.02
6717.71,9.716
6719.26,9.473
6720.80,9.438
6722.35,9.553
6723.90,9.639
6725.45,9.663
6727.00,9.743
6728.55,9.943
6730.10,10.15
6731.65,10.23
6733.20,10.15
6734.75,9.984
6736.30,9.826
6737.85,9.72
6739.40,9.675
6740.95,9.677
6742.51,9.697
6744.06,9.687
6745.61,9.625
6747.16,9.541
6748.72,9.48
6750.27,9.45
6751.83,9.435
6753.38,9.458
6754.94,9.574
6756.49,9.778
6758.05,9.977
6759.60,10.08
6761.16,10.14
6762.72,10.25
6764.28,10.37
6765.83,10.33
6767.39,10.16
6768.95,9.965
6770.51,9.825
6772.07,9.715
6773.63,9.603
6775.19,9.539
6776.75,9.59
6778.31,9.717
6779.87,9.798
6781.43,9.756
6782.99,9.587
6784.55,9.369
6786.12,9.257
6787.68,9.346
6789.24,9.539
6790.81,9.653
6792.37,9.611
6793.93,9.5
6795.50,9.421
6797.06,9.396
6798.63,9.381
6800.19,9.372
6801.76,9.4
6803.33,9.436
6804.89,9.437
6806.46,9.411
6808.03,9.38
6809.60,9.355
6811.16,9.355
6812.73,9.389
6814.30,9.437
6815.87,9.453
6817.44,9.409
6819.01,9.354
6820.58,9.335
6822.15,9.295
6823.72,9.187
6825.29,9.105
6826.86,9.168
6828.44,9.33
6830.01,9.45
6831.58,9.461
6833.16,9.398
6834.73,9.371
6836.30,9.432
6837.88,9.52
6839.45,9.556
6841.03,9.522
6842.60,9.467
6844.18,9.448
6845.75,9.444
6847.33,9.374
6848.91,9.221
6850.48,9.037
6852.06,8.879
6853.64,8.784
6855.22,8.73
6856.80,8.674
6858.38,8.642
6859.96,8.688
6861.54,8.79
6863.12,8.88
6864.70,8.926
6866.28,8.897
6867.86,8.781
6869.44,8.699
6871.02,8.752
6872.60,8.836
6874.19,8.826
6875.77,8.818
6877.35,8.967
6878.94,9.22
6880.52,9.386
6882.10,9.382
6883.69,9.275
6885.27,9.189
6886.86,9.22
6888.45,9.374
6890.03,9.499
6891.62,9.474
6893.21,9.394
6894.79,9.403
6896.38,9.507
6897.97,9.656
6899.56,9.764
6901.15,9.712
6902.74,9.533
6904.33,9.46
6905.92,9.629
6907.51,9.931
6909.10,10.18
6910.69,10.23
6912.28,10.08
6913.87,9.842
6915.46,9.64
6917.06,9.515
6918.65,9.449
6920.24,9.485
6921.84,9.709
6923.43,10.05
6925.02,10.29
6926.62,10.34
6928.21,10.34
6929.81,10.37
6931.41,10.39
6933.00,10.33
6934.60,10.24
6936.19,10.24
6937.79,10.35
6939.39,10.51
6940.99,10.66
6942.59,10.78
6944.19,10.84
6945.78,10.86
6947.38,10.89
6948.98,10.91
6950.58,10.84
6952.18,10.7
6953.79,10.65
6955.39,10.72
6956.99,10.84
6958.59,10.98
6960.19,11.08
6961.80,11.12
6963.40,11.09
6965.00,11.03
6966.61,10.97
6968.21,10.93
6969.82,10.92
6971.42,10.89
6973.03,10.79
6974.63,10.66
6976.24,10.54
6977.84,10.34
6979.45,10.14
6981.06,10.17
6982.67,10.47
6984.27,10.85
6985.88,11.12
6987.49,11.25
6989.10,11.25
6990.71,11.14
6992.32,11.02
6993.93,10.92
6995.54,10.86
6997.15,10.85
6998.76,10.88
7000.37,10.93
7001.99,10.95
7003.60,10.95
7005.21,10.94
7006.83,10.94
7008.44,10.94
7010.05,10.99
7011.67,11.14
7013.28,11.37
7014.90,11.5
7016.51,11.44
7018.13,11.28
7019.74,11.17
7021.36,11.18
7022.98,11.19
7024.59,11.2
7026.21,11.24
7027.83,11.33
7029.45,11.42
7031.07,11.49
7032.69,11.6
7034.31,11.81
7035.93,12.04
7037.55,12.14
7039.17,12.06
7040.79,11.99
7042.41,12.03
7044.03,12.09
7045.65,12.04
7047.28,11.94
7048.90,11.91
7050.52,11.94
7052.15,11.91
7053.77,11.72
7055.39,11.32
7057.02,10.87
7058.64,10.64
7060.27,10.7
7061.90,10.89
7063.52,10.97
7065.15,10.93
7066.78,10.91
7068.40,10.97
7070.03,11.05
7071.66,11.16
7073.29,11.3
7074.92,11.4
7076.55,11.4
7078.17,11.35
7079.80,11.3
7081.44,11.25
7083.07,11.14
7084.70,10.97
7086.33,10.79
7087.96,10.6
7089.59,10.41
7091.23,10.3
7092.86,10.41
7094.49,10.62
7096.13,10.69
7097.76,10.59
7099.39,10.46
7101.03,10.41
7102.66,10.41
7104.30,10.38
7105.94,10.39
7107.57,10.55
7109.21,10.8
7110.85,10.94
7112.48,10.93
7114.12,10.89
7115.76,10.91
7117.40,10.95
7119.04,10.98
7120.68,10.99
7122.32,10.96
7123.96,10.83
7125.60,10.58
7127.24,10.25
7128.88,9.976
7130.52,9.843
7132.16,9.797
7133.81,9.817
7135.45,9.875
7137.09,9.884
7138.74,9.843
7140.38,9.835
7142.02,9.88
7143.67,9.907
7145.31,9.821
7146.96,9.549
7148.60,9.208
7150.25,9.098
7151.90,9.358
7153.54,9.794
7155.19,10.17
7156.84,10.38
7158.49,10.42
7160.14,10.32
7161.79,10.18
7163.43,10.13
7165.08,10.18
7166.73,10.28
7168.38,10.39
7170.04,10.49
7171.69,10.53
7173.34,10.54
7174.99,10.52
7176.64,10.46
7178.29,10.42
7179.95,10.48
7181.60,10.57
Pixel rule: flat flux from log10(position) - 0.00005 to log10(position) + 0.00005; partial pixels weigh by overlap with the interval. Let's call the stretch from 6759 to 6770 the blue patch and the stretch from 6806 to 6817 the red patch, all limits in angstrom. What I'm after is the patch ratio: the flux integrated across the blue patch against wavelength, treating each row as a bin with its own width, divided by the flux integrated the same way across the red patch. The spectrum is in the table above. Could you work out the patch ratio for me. 1.08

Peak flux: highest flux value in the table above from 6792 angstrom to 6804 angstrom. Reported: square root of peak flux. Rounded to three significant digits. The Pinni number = 3.10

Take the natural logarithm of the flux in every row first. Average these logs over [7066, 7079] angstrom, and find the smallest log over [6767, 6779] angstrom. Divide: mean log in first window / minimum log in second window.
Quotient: 1.07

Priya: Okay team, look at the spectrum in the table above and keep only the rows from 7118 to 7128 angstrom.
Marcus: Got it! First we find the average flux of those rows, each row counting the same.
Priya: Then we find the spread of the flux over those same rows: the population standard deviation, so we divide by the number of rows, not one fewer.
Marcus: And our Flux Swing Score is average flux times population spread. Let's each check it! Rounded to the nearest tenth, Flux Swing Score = 2.9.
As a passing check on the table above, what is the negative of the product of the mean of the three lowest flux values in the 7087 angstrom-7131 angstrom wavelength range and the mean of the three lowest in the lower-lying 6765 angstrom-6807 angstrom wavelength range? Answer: -93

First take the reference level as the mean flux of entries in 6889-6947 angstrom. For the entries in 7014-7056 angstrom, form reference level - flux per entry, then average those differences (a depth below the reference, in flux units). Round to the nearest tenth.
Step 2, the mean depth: -1.7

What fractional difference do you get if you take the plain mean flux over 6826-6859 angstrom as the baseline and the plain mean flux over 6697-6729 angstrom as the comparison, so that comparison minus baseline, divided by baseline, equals 0.10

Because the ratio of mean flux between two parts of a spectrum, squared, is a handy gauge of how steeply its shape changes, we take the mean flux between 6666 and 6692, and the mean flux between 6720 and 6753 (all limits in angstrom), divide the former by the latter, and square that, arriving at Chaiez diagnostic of 1.20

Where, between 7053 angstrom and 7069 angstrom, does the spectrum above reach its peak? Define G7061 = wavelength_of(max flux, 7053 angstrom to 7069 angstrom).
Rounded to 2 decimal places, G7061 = 7053.77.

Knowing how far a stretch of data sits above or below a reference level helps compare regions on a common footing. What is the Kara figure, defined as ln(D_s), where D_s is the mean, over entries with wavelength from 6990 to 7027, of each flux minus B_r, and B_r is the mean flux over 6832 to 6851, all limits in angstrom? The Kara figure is 0.52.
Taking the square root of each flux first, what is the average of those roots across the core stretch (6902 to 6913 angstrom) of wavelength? 3.14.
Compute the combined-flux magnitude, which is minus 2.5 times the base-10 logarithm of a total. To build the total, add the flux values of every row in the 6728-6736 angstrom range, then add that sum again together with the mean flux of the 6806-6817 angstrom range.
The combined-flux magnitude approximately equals -5.1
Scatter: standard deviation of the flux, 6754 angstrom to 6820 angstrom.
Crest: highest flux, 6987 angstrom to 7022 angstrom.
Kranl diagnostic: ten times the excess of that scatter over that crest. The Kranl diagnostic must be -112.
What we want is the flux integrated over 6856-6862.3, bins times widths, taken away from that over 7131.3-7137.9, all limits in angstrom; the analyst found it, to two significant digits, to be 10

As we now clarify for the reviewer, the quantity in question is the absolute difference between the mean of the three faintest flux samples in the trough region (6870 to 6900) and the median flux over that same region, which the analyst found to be 0.58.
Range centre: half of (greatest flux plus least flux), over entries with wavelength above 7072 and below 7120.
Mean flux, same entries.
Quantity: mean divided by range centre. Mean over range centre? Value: 1.00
